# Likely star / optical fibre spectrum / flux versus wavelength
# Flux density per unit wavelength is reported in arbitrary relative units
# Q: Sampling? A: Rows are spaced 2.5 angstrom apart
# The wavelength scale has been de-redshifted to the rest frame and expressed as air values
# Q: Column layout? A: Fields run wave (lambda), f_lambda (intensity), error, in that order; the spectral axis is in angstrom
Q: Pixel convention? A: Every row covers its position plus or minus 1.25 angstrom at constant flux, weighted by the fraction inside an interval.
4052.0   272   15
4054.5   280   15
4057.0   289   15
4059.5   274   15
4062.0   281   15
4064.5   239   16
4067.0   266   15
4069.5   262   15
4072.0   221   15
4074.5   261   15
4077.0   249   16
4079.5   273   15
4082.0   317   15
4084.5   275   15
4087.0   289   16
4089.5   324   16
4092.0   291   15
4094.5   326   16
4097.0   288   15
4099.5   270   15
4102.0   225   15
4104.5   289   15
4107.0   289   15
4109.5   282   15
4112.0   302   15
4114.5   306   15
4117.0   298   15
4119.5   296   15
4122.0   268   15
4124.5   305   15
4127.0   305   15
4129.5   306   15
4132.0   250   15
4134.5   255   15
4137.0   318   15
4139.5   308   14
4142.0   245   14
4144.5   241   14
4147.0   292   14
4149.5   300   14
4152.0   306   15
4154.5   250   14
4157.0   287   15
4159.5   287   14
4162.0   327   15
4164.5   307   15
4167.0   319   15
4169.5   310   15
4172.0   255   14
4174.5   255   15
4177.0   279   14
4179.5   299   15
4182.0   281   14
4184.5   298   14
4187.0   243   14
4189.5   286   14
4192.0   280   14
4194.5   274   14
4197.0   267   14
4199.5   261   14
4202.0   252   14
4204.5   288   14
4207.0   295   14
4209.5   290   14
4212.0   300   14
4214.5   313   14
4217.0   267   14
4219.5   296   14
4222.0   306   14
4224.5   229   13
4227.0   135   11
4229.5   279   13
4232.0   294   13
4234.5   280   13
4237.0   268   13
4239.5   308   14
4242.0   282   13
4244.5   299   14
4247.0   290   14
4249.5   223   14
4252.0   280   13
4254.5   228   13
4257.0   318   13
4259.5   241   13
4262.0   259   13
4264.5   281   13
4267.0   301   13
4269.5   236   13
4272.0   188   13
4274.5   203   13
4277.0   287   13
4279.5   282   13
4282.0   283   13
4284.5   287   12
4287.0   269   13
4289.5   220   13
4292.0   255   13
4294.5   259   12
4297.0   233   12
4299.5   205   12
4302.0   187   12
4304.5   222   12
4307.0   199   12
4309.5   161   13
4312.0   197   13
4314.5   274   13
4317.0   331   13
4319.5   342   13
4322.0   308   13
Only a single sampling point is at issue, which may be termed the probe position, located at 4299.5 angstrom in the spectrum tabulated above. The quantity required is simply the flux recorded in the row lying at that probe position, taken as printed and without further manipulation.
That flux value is 205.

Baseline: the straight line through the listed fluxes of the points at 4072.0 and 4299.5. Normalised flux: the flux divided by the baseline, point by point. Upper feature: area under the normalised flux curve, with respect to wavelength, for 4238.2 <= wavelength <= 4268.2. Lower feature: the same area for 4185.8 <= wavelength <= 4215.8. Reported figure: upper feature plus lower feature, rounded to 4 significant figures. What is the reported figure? 79.24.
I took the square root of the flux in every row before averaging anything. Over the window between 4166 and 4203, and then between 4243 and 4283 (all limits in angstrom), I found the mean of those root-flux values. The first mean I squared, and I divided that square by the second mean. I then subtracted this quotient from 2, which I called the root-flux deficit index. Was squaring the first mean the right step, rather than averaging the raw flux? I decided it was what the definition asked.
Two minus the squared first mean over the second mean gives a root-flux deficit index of -15.1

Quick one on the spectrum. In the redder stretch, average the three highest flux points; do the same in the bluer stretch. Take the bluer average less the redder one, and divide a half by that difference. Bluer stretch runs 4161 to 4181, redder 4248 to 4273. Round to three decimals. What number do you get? 0.027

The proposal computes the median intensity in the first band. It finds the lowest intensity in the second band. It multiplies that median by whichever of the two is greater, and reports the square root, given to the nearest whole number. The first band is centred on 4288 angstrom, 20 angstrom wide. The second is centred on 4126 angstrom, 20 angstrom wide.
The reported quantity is 264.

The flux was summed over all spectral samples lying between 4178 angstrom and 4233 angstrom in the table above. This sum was 6033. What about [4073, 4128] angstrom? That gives 6328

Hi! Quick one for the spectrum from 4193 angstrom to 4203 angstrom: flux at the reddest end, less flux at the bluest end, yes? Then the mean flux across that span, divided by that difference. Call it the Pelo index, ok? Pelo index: -12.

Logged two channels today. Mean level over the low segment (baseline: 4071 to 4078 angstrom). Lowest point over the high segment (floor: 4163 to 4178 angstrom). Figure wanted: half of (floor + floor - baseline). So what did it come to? 133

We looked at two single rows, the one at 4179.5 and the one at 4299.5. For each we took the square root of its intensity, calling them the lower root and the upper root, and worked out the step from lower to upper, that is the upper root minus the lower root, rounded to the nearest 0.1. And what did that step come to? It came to -3.0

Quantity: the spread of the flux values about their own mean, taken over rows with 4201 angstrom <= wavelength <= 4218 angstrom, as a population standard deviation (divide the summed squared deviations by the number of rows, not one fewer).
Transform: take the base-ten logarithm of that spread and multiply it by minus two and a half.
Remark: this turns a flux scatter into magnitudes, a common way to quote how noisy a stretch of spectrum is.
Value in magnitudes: -3.20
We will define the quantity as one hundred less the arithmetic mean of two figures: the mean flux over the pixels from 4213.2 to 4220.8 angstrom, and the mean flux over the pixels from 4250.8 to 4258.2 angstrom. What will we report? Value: -184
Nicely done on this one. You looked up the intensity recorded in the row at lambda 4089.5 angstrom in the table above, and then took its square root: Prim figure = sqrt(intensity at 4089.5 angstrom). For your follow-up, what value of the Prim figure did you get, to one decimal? 18.0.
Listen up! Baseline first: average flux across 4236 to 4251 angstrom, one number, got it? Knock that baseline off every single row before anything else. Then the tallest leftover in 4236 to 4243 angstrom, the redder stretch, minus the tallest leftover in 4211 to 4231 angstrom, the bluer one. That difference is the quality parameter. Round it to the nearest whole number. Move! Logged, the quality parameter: -5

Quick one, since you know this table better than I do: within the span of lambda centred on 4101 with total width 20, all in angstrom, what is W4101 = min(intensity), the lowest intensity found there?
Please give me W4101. 225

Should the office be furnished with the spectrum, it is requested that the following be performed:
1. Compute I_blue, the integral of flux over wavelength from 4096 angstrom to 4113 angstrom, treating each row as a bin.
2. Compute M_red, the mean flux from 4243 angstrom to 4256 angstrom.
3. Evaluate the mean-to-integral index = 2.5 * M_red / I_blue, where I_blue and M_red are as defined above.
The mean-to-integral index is 0.14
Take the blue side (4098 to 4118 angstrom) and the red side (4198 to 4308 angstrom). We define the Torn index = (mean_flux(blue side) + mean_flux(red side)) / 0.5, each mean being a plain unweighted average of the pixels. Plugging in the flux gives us 1087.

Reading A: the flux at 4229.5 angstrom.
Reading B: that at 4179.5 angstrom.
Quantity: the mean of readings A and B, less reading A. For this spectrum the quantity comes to 10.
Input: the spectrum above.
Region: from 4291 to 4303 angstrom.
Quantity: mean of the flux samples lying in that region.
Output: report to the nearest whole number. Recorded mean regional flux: 228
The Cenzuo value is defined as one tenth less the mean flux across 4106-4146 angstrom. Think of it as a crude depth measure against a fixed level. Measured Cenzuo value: -286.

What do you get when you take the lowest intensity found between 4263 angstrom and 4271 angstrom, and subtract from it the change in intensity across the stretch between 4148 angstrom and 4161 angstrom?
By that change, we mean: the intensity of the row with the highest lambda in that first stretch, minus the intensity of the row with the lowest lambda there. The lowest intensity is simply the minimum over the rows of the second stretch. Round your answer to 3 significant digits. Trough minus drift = 249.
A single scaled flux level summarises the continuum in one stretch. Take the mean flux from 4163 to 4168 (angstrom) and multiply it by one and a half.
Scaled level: 470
